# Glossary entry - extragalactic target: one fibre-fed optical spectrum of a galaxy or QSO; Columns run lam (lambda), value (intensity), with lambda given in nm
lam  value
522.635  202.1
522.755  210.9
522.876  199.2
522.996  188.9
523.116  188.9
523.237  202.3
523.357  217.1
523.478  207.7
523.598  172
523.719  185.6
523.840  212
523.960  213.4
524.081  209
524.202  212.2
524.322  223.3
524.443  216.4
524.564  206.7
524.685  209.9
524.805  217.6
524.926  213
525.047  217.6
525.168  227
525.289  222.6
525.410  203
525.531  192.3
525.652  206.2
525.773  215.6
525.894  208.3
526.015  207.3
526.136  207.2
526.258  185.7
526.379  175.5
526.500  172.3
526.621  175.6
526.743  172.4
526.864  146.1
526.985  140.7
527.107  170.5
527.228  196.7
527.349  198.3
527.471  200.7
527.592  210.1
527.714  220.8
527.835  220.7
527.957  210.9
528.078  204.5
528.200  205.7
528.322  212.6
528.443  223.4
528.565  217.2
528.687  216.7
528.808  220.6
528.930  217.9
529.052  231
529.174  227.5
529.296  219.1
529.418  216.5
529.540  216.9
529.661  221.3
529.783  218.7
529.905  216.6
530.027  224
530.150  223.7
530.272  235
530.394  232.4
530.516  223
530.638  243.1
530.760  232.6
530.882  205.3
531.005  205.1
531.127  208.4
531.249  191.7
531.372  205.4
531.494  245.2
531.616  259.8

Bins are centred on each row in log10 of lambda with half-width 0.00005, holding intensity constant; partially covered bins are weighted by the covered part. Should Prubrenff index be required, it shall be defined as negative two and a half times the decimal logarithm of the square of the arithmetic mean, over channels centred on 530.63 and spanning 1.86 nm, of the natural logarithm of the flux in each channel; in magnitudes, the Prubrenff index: -3.660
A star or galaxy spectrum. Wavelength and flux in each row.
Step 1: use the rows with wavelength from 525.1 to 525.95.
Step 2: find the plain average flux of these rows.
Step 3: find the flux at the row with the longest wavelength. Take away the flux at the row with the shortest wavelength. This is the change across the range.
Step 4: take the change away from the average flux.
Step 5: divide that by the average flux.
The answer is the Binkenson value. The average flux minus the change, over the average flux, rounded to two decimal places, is 1.09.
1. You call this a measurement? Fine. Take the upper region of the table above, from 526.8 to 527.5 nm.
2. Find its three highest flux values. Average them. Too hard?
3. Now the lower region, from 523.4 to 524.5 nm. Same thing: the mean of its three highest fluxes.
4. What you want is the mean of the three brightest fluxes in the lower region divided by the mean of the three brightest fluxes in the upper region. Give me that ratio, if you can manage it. 1.10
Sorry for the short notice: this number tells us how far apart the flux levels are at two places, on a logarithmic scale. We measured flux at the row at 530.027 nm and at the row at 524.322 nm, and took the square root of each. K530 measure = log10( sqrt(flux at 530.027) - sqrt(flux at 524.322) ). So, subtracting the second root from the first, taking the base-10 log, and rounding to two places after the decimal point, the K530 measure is -1.63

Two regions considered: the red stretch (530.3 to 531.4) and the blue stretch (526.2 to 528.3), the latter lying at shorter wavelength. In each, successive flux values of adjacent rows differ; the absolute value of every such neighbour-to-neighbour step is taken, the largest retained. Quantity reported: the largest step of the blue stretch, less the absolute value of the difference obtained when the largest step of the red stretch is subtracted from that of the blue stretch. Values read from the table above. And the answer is 27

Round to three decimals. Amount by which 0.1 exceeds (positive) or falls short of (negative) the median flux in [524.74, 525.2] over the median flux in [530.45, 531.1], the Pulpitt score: -0.876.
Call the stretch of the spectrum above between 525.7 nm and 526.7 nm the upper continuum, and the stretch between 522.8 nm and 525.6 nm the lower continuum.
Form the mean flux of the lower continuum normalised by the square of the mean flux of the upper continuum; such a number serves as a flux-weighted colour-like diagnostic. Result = 0.0055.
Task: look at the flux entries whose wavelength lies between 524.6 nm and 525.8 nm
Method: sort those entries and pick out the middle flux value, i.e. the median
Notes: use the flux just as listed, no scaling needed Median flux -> 214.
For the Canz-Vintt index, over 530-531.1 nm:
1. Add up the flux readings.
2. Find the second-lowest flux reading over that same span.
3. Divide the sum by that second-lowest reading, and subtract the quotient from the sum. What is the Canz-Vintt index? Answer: 2014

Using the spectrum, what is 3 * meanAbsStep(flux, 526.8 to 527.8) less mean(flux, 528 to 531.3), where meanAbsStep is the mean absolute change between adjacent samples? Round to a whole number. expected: -182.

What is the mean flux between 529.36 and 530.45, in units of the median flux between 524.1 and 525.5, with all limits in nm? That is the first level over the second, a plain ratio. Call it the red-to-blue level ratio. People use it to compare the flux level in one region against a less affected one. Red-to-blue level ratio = 1.03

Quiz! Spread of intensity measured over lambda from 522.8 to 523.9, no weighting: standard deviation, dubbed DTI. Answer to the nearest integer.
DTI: 14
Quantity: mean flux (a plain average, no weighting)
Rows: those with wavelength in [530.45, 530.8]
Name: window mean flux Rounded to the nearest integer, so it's 233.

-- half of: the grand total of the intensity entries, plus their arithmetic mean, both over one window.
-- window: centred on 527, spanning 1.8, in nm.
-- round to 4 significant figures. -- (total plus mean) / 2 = 1490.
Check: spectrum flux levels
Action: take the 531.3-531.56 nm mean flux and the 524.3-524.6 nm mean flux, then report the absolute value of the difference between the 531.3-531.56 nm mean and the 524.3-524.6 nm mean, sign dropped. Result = 10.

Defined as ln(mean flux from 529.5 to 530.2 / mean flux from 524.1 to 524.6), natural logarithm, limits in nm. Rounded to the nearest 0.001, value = 0.026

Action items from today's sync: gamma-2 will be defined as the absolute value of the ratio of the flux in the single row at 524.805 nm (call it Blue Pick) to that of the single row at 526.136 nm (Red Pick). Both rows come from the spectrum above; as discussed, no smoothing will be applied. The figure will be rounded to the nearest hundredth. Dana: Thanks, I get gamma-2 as 1.05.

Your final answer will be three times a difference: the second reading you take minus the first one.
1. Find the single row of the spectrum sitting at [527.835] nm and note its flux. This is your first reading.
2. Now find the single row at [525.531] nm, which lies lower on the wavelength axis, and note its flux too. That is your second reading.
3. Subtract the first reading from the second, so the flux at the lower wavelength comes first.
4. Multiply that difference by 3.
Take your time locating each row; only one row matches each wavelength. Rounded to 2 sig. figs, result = -85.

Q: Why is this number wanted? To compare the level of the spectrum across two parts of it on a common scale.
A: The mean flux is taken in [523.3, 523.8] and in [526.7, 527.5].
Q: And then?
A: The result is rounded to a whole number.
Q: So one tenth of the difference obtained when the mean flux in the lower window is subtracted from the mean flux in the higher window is -2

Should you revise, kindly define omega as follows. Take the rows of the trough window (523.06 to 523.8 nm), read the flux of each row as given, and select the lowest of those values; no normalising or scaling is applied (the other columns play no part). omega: 172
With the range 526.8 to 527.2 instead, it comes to 140.7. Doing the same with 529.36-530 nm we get 216.5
